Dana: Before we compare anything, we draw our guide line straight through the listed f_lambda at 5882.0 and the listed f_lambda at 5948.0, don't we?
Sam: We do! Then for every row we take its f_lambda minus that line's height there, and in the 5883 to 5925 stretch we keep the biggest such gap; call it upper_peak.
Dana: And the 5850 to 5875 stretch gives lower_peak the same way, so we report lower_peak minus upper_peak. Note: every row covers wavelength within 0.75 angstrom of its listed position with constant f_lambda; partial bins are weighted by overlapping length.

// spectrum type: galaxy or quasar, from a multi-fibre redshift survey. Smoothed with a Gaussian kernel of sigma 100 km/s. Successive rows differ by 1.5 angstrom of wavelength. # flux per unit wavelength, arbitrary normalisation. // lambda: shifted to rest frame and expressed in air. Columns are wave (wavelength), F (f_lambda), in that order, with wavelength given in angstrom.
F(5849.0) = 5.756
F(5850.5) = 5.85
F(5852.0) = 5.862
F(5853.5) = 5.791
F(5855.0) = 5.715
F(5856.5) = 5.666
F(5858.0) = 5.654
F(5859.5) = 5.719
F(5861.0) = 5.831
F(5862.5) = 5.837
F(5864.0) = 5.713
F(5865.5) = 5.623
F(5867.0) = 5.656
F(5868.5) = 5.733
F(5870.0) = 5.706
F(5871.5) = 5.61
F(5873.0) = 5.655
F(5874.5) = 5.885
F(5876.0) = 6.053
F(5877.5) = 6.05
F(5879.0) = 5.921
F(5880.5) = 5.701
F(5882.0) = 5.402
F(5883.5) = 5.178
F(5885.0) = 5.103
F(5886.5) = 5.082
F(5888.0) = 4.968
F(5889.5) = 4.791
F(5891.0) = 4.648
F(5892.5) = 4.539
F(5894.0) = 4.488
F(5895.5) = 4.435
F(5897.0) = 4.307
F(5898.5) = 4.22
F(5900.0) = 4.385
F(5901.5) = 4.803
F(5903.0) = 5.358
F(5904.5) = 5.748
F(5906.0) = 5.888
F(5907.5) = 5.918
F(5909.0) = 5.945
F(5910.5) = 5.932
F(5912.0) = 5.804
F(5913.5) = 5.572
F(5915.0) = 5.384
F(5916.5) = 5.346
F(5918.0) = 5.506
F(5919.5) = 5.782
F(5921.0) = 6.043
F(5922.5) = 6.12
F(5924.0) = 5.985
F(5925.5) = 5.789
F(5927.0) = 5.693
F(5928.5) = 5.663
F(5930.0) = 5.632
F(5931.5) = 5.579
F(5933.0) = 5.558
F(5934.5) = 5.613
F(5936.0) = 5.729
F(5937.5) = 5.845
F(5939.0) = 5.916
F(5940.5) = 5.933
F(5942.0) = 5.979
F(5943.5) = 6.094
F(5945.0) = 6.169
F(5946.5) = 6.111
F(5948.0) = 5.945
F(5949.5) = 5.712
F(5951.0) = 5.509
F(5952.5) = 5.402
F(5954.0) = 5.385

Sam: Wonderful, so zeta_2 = 0.32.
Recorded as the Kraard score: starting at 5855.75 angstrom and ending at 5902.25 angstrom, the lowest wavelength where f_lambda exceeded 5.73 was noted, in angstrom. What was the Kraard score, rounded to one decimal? 5861.0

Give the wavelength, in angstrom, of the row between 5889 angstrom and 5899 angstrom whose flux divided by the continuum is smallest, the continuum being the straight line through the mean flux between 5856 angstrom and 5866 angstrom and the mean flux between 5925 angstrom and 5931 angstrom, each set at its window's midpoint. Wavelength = 5898.5 angstrom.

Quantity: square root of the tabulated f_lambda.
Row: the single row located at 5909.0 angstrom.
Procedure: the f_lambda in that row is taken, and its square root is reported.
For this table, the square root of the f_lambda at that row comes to 2.44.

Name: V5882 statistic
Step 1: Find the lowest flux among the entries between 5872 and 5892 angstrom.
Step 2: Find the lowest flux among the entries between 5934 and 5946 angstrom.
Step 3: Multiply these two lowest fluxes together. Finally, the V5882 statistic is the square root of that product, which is 5.1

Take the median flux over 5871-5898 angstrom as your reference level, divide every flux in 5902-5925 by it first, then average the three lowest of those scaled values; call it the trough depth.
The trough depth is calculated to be 1.04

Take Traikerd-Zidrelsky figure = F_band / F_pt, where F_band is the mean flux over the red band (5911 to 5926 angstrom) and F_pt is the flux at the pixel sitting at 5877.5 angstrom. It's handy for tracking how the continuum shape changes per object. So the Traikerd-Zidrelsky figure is 0.95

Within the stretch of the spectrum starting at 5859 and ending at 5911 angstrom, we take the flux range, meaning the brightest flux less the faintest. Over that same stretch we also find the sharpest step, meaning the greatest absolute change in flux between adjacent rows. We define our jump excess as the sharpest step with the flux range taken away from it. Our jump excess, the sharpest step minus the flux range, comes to -1.28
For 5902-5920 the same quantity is -0.21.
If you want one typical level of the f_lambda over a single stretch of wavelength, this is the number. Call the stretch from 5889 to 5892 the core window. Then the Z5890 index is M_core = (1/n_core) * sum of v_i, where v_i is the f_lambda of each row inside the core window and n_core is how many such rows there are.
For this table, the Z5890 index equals 4.7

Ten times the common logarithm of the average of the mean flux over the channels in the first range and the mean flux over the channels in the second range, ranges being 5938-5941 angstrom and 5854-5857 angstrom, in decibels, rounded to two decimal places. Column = 7.64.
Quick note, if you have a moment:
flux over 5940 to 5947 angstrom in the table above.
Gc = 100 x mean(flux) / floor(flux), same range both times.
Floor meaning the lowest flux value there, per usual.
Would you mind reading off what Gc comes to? 102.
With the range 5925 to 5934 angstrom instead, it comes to 102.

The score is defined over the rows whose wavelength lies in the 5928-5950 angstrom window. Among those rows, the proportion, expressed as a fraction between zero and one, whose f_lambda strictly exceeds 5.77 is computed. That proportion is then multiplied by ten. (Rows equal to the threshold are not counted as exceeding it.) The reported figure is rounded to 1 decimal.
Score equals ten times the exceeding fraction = 5.3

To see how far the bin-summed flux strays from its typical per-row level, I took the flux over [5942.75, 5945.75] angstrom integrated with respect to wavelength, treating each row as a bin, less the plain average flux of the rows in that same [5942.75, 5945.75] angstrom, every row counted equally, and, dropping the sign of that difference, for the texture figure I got 12.3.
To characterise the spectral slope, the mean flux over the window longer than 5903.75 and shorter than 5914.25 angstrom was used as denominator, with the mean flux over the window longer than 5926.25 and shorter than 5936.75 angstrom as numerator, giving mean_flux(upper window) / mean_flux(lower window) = 0.97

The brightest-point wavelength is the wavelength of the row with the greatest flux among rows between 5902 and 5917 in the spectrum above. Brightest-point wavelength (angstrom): 5909.0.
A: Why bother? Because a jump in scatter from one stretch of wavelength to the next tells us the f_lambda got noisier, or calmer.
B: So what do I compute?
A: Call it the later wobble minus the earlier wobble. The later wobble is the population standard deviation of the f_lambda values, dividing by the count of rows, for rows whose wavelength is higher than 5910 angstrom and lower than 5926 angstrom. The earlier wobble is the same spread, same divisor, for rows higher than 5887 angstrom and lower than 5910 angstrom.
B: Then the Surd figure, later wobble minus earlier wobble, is -0.4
